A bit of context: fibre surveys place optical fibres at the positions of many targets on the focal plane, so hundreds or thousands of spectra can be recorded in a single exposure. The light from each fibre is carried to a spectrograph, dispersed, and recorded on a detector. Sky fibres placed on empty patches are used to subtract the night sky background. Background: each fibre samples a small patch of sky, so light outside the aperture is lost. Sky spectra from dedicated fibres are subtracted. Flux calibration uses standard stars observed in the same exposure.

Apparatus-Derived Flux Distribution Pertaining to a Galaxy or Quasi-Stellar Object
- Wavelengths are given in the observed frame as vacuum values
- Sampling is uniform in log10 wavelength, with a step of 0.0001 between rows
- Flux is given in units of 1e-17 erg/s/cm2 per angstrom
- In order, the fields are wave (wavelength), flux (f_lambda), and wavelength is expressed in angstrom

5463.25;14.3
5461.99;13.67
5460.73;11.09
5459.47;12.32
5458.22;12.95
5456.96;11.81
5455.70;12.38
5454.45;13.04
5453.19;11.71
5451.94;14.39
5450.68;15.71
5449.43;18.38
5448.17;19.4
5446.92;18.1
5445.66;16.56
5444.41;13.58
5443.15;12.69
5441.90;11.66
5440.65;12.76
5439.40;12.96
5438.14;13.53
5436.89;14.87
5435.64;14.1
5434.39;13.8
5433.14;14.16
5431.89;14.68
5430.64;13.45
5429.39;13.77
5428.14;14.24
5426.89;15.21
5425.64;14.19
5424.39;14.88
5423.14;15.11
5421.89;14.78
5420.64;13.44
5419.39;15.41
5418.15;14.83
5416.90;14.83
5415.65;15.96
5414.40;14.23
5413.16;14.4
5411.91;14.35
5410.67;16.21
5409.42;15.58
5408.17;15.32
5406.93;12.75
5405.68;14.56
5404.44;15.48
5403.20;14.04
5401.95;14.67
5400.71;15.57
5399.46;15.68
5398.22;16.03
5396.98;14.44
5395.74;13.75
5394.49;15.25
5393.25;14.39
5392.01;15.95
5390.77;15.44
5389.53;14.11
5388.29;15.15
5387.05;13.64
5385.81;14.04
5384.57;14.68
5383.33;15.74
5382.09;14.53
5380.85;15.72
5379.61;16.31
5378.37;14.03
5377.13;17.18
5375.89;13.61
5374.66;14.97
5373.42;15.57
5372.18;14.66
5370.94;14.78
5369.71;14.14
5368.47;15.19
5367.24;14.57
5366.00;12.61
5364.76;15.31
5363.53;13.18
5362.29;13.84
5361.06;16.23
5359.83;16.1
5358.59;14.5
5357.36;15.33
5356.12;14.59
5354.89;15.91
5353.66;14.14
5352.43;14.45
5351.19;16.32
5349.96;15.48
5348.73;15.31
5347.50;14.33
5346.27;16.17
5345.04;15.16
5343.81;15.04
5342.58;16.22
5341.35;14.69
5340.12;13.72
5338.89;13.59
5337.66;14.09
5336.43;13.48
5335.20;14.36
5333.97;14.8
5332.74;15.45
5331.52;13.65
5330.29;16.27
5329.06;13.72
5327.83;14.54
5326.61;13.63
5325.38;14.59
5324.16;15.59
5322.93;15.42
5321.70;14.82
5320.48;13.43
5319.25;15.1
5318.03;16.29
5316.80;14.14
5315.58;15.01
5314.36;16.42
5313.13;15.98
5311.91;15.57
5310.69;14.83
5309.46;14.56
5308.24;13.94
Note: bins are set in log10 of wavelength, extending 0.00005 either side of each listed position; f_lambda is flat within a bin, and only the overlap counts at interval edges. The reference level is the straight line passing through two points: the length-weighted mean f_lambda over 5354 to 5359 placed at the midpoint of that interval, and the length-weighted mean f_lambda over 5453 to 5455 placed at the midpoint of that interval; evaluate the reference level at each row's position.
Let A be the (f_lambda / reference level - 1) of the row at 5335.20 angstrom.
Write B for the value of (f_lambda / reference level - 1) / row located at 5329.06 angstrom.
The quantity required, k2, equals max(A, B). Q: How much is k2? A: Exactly -0.08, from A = -0.08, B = -0.13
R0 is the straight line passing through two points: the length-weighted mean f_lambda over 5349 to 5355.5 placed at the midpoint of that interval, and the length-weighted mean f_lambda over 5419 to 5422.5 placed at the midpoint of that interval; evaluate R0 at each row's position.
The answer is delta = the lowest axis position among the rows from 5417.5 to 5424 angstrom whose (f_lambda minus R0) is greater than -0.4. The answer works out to 5418.15 angstrom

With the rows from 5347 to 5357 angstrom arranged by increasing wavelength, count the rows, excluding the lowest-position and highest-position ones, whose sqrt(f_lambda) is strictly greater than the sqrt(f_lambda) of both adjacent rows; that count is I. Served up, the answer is 2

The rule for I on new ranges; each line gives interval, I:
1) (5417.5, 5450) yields 6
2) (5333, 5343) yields 1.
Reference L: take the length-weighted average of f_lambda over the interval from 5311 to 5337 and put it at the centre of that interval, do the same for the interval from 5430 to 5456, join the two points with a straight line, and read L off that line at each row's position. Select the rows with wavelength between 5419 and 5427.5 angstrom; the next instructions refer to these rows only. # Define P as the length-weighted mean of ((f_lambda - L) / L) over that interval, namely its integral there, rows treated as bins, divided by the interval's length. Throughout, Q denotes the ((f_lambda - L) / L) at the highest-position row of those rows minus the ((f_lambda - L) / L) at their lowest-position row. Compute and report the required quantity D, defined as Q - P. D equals -0.03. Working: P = 0.015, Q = -0.01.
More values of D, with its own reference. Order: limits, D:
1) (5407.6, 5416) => 0.01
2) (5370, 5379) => -0.07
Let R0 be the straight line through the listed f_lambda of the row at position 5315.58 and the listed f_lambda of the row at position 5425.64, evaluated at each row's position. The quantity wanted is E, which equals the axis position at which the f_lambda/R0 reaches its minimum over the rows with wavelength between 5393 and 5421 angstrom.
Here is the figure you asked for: 5406.93 angstrom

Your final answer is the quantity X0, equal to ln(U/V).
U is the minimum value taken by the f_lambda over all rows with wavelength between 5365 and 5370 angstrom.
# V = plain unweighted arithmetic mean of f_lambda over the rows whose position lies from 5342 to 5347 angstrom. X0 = -0.22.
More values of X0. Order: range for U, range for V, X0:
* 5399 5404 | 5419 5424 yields -0.04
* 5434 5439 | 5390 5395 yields -0.12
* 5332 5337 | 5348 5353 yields -0.13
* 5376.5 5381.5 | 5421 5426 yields -0.05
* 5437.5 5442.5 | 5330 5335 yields -0.25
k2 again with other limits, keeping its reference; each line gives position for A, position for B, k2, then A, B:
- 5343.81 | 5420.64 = 0.01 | -0.02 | 0.01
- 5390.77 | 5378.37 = 0.09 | 0.09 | -0.03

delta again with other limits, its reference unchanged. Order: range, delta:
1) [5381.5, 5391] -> 5382.09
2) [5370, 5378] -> 5370.94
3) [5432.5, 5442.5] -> 5433.14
